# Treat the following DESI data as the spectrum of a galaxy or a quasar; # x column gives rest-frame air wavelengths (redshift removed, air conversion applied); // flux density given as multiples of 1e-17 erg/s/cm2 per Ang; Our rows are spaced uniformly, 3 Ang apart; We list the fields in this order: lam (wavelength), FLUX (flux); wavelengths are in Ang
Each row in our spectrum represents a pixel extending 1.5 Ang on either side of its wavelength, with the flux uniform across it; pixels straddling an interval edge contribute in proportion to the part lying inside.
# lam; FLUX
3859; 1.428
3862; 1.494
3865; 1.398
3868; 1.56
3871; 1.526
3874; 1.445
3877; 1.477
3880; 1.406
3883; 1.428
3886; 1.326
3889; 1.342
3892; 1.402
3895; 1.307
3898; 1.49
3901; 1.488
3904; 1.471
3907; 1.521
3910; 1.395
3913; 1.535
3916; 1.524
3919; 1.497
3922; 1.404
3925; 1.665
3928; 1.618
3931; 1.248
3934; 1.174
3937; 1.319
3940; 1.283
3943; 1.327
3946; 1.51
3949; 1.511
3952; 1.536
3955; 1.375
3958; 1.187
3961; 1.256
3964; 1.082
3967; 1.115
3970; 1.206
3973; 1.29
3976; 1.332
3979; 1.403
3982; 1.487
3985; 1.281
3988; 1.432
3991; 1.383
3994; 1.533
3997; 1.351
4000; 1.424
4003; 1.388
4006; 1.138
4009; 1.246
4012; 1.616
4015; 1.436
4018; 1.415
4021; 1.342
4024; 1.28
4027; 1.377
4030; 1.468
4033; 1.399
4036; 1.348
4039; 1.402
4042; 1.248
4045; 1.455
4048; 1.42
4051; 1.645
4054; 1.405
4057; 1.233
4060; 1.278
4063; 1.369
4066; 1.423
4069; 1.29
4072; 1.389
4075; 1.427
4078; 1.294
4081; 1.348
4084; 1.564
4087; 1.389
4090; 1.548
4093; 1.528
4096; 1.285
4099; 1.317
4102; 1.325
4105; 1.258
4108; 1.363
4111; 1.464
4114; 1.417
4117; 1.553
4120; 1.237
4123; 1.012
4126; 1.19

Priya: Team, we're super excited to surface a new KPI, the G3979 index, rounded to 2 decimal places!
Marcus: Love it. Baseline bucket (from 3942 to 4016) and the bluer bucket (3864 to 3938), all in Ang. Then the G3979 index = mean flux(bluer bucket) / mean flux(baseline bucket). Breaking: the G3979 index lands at 1.06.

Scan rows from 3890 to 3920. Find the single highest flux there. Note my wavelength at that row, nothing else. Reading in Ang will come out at 3913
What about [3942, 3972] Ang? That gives 3952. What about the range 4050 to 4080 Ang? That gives 4051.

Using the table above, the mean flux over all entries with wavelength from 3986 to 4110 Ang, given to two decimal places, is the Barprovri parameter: 1.38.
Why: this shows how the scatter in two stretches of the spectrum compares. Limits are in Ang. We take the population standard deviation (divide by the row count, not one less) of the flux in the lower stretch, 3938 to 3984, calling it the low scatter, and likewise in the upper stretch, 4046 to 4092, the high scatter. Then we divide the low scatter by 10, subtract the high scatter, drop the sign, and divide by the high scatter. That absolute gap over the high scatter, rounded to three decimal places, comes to 0.873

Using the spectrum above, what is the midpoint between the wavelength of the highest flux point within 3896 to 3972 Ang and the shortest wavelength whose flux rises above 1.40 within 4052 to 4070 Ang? 3989.5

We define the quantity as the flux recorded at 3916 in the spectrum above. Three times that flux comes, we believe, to 4.57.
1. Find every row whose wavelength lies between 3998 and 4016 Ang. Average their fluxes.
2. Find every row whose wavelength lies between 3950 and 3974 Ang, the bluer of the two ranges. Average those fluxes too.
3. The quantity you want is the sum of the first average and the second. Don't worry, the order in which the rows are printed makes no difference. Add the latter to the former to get 2.63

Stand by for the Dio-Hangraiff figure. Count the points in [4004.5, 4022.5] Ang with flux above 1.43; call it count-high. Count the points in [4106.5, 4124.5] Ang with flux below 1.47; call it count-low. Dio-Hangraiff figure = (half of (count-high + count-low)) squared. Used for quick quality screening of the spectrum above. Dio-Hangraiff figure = 12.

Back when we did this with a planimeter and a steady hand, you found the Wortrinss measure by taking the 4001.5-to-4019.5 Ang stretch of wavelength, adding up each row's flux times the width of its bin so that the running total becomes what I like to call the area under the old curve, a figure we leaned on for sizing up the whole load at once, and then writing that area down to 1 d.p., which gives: 24.7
